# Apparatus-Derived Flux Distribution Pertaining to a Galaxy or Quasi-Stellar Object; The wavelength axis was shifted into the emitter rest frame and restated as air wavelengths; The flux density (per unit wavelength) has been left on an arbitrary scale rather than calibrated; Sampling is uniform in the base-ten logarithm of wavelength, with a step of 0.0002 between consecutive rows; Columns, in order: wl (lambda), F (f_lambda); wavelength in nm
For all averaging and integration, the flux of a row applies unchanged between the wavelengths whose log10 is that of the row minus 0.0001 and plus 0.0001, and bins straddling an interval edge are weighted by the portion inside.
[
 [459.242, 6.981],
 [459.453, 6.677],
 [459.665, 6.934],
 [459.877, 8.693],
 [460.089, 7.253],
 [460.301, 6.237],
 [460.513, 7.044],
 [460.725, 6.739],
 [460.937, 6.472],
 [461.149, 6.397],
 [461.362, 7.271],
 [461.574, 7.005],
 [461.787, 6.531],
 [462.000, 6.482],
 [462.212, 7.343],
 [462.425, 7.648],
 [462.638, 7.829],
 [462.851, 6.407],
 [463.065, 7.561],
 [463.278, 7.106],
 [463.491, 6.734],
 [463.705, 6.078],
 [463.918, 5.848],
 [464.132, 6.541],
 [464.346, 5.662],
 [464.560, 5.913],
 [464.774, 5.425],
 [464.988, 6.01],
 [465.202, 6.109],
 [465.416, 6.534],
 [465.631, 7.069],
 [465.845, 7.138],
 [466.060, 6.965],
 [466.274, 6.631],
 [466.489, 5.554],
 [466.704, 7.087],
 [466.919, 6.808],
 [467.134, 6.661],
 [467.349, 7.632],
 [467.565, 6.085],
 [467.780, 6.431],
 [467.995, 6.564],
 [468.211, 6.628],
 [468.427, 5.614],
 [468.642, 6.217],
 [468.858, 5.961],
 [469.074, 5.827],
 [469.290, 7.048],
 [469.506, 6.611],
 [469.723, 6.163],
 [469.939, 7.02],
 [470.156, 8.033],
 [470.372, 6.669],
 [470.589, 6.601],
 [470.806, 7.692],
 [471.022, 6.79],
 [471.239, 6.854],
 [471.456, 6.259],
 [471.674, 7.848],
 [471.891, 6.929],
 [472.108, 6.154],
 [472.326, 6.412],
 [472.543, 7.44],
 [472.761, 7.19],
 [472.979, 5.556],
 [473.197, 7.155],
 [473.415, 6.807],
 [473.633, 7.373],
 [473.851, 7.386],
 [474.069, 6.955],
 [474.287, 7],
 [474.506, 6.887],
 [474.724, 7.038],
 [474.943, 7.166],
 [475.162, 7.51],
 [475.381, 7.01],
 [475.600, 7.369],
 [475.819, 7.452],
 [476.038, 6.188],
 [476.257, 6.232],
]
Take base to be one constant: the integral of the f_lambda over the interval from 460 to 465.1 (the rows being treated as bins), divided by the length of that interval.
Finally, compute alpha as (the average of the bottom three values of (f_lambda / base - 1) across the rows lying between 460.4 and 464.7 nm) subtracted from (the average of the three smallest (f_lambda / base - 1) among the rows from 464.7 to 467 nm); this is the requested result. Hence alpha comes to -0.02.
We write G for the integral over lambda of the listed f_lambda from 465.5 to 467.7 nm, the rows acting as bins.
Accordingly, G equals 14.9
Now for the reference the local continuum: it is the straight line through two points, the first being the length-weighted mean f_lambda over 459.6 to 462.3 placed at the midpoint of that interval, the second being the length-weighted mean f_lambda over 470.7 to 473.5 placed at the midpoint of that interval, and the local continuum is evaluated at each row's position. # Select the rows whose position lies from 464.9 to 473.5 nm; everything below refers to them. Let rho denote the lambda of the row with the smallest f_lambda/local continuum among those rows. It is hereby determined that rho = 466.489 nm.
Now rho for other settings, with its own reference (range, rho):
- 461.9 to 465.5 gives 464.774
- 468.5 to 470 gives 469.074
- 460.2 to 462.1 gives 460.301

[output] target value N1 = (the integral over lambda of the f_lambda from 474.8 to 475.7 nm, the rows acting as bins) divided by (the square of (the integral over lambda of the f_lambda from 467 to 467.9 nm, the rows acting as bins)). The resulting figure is 0.18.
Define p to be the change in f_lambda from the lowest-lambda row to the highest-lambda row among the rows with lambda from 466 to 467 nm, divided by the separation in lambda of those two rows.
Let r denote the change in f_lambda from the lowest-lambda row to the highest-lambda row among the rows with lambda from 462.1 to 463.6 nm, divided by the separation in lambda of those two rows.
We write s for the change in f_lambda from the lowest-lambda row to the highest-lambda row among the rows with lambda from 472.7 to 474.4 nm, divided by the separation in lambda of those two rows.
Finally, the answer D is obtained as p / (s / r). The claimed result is -0.7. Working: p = -0.18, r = -0.5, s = -0.12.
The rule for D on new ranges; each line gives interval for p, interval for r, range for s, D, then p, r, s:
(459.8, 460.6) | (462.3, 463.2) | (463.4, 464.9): -0.3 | -2.59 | -0.1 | -1.02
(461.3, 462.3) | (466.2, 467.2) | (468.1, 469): 0.0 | 0.08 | 0.0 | -1.03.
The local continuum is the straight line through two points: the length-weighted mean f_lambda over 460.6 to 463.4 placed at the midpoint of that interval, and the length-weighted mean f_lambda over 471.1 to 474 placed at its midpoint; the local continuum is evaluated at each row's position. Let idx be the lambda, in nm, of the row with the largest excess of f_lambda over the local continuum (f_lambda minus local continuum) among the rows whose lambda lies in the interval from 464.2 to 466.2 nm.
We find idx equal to 465.845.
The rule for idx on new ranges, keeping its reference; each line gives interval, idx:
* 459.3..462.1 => 459.877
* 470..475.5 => 470.156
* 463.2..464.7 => 463.278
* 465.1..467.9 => 467.349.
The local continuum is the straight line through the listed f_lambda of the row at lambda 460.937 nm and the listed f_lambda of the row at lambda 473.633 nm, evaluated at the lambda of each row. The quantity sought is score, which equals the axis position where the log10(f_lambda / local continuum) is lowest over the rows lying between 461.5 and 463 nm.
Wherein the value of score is 462.851 nm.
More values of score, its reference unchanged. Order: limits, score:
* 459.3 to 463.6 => 462.851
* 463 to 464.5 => 464.346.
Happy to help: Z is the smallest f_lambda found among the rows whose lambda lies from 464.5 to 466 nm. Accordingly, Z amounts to 5.425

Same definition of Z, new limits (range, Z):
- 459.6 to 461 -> 6.237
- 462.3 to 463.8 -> 6.078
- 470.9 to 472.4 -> 6.154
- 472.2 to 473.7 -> 5.556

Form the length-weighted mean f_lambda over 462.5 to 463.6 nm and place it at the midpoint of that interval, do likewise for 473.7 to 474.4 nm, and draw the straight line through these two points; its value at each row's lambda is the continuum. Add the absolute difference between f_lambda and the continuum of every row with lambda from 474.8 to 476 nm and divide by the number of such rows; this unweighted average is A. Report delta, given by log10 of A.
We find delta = -0.66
